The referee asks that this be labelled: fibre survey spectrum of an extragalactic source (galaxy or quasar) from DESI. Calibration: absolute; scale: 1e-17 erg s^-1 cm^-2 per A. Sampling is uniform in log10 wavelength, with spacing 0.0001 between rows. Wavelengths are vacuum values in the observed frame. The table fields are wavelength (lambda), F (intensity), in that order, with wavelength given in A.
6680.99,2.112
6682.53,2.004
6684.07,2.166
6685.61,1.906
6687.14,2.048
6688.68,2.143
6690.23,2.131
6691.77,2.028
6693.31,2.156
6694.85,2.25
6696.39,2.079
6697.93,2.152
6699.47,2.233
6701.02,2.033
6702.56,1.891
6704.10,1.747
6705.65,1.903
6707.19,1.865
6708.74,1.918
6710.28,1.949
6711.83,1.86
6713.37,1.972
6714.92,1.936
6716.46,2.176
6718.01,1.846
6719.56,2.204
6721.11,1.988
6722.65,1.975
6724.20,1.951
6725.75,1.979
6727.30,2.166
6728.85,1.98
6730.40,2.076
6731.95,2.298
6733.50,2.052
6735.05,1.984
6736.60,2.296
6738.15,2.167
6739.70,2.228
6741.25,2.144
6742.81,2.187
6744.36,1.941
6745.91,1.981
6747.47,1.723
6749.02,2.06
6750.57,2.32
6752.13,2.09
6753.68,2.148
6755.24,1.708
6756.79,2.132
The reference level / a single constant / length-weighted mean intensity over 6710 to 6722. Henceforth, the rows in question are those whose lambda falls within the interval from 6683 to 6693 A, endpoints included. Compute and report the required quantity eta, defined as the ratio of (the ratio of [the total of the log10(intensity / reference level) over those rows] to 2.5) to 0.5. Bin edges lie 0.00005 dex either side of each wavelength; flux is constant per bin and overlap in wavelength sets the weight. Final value 0.08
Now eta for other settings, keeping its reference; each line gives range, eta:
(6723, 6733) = 0.08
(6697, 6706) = -0.01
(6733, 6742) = 0.15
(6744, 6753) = 0.02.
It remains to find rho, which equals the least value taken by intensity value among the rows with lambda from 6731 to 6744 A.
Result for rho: 1.984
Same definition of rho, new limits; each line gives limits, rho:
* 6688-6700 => 2.028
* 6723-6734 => 1.951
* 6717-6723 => 1.846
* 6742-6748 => 1.723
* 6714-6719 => 1.846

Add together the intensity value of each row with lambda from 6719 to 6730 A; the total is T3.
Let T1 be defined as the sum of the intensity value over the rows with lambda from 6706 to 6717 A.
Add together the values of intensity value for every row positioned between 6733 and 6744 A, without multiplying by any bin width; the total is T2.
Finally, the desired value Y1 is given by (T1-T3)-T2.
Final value -15.6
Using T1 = 13.7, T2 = 15.1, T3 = 14.2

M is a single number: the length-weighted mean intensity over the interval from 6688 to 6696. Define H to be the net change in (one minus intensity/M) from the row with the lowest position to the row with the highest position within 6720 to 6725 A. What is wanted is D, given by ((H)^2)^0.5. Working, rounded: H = 0.02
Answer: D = 0.02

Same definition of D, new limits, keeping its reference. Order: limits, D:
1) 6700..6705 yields 0.13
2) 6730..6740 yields 0.07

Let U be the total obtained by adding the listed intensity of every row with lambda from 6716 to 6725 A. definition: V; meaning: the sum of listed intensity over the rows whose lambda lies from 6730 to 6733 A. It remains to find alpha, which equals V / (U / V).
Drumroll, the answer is 2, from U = 12.1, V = 4.4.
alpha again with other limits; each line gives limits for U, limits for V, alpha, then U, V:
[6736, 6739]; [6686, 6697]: 49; 4.5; 14.8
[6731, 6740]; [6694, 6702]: 9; 13.0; 10.7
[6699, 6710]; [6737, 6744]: 6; 13.6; 8.7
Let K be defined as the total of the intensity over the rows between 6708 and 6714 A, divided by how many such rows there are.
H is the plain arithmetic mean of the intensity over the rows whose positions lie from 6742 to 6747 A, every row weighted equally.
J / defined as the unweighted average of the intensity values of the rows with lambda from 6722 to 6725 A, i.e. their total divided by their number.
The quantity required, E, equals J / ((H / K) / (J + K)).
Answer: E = 7.2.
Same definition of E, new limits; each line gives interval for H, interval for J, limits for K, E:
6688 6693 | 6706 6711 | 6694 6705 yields 7.4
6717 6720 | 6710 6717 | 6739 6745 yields 8.5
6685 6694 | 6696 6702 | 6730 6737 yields 9.4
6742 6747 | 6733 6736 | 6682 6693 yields 8.3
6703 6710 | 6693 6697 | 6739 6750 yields 10.0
